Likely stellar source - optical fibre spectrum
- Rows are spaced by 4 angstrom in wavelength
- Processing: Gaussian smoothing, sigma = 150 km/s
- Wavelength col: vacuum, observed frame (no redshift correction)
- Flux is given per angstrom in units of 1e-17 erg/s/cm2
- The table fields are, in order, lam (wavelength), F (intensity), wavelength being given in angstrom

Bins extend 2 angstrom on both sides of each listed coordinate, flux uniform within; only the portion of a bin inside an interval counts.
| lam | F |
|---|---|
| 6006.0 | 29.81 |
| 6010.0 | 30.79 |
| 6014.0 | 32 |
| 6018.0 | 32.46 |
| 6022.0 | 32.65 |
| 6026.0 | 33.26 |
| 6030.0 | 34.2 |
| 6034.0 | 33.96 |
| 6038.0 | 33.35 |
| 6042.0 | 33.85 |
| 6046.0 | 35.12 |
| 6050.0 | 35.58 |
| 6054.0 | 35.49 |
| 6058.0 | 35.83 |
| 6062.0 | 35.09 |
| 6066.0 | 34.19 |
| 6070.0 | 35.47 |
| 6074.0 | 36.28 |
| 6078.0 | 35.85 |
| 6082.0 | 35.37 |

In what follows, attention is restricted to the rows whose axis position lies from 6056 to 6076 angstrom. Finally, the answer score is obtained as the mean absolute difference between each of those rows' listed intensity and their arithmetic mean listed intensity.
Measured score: 0.6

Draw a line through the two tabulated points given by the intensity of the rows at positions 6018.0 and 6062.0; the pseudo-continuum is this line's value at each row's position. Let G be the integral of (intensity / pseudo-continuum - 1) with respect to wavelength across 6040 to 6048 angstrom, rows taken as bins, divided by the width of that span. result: 0.014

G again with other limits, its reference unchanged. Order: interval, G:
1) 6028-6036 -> 0.024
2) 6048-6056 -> 0.030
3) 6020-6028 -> 0.004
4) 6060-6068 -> -0.016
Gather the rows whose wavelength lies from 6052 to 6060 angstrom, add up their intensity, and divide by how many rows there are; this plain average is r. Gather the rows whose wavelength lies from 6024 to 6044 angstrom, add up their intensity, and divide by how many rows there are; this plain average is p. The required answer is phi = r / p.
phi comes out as 1.06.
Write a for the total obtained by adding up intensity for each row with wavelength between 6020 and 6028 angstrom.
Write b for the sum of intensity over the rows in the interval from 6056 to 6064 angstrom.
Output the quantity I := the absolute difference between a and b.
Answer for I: 5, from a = 65.9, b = 70.9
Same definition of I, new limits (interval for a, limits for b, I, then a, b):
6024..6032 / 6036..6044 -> 0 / 67.5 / 67.2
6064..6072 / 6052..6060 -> 2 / 69.7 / 71.3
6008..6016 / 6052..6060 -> 9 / 62.8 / 71.3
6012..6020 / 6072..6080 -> 8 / 64.5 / 72.1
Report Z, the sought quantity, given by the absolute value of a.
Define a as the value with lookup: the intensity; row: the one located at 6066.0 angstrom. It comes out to 34.2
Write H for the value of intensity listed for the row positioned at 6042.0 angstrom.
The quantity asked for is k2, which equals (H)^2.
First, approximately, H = 33.85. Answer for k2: 1146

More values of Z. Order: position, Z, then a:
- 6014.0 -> 32.0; 32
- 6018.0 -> 32.5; 32.46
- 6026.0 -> 33.3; 33.26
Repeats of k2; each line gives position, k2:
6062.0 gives 1231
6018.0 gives 1054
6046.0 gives 1233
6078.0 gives 1285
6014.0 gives 1024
